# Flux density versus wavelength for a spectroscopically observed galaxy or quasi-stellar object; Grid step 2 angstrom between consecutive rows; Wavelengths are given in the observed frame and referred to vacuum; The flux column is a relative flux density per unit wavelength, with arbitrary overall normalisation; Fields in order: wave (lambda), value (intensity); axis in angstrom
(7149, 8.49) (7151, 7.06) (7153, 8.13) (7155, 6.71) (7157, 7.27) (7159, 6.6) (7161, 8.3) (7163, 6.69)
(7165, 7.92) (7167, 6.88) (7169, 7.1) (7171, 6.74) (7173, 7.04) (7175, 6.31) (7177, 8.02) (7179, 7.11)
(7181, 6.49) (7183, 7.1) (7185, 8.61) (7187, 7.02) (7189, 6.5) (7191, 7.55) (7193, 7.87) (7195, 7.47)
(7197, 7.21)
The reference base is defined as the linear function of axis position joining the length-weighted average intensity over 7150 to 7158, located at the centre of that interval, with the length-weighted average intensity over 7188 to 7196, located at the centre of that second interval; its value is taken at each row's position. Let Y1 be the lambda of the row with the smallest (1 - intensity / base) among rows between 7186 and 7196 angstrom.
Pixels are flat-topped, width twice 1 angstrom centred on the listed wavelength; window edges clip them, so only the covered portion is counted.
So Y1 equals 7193 angstrom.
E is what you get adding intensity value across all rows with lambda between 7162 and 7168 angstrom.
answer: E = 21.5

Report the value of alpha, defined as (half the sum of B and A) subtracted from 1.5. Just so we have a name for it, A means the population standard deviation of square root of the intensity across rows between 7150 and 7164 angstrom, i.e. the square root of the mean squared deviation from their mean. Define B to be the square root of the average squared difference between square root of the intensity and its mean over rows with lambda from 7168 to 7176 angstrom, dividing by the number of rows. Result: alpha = 1.41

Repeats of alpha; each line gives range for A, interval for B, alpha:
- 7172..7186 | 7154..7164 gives 1.37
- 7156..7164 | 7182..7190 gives 1.37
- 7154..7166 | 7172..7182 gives 1.38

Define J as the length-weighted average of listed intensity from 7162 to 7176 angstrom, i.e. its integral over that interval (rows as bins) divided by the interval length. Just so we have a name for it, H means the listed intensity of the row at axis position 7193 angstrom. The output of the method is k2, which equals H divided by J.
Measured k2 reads 1.132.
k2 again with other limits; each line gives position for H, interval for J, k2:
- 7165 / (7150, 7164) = 1.092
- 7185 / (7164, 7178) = 1.205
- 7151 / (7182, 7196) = 0.948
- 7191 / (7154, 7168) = 1.049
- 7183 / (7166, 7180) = 1.010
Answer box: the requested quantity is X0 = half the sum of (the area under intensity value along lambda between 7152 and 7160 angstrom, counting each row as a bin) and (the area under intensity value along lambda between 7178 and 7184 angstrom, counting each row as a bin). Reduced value 49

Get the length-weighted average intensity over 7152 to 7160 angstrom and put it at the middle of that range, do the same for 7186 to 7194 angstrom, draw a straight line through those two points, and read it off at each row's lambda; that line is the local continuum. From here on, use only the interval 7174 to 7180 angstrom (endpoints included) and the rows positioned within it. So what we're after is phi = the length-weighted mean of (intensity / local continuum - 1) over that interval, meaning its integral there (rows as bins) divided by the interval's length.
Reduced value -0.01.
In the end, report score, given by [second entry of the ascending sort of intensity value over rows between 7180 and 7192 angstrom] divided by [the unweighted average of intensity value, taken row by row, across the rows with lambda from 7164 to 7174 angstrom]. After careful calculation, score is 0.91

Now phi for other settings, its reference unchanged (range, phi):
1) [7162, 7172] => -0.02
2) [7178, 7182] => -0.06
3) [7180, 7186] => 0.02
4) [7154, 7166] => 0.01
